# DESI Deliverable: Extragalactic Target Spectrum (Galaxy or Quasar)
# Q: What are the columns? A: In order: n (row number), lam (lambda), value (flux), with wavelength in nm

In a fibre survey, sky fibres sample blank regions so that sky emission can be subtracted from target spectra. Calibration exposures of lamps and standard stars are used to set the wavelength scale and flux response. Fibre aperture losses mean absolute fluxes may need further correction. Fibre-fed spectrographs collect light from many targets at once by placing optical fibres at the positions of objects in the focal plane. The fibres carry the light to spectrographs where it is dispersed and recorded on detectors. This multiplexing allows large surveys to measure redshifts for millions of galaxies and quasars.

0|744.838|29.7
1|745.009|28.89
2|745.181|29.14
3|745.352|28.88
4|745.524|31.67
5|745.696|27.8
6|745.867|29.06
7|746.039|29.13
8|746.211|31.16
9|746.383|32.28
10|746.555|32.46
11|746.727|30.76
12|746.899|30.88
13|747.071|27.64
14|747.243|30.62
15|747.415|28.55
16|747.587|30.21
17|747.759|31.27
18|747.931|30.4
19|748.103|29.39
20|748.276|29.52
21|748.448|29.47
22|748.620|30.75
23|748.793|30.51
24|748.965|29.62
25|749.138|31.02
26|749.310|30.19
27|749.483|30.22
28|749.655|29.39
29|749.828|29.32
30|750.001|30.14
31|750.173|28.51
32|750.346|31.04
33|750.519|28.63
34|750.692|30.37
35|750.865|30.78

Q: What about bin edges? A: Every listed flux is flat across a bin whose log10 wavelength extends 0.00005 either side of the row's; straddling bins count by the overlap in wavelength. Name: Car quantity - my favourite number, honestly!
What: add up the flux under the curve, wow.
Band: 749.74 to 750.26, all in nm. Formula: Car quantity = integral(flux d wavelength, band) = 15.2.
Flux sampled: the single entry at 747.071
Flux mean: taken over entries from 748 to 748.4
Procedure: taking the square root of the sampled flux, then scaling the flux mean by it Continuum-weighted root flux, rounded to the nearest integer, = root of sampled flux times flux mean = 155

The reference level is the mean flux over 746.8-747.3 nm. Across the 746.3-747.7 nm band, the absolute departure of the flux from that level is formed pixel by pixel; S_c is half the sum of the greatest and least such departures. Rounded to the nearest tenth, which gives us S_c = 1.6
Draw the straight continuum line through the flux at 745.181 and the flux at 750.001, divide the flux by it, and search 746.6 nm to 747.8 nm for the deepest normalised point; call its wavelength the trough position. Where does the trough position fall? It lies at 747.071 nm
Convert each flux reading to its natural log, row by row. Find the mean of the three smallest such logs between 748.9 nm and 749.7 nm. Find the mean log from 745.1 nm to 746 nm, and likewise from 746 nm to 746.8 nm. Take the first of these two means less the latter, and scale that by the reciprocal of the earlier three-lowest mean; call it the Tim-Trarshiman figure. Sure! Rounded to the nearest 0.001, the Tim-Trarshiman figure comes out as -0.018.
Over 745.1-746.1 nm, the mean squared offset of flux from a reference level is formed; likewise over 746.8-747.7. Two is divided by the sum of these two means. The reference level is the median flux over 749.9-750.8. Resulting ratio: 0.50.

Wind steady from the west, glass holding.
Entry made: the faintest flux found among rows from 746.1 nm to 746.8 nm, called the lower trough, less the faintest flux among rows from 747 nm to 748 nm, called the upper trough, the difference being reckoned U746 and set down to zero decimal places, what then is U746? 3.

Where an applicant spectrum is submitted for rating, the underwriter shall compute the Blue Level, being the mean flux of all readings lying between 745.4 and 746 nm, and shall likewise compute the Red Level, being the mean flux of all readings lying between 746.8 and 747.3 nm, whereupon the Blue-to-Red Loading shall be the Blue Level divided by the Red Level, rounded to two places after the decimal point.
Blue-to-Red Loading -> 0.99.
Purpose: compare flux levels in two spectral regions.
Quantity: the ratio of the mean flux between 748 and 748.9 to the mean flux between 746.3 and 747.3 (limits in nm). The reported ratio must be 0.973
